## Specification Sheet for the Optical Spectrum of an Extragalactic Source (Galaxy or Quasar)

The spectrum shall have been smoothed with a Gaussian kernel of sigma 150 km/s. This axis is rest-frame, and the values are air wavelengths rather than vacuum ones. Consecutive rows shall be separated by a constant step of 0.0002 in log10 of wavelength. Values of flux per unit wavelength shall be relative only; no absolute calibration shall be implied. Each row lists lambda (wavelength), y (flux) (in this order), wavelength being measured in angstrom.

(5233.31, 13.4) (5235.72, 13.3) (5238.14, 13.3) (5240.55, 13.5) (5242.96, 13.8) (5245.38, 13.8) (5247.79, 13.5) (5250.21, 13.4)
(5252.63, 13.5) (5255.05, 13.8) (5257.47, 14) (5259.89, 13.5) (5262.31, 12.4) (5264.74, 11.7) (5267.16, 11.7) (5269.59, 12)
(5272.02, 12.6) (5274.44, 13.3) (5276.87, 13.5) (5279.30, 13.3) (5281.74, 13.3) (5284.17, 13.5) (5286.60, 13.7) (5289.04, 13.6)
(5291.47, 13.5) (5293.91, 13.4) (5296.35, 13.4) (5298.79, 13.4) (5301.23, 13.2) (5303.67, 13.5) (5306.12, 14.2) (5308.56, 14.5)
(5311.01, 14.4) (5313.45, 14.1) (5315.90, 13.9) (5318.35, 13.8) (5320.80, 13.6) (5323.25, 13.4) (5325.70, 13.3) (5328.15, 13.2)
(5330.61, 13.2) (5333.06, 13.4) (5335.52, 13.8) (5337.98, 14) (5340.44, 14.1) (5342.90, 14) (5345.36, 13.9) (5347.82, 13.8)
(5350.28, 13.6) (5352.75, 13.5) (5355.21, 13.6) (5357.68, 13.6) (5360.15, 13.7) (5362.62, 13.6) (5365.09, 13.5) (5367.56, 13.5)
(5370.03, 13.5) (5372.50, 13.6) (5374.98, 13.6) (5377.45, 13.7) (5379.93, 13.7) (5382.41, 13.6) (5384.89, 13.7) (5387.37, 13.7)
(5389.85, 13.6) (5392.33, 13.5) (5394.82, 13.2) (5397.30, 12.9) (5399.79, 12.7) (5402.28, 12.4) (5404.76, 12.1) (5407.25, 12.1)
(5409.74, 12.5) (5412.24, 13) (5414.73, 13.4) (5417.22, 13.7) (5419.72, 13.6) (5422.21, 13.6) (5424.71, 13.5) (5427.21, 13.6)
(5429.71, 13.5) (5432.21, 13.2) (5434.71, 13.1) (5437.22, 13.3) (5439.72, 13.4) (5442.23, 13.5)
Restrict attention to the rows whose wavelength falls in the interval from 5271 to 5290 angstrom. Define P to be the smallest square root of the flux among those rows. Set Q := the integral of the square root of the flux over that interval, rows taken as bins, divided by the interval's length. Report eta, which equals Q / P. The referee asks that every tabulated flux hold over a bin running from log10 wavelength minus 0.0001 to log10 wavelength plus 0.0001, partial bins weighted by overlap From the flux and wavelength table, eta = 1.03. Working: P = 3.55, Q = 3.65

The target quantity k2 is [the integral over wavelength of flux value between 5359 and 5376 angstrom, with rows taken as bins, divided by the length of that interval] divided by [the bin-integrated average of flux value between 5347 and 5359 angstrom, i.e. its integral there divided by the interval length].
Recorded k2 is 0.997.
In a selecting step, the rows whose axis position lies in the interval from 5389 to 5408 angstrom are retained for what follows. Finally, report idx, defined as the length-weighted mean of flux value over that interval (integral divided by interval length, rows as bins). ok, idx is 12.8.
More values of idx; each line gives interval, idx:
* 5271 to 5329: 13.6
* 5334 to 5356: 13.8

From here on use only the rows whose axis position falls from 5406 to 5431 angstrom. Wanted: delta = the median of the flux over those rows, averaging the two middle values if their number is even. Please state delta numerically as 13.50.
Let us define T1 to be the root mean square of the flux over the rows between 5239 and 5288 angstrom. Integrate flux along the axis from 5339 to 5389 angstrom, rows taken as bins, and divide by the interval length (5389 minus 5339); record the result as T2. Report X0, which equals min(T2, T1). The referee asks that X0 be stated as 13.2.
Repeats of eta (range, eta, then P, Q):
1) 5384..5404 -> 1.03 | 3.52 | 3.63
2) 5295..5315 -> 1.02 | 3.63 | 3.72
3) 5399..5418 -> 1.03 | 3.48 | 3.57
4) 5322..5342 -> 1.01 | 3.63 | 3.68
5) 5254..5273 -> 1.04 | 3.42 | 3.56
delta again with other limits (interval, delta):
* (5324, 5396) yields 13.60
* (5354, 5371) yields 13.60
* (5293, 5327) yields 13.55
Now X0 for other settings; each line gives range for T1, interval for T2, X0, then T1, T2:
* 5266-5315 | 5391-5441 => 13.1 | 13.4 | 13.12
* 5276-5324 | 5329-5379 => 13.7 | 13.7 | 13.66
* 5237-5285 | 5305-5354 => 13.2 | 13.2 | 13.79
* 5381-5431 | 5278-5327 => 13.2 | 13.2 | 13.65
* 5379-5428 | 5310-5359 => 13.2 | 13.2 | 13.71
